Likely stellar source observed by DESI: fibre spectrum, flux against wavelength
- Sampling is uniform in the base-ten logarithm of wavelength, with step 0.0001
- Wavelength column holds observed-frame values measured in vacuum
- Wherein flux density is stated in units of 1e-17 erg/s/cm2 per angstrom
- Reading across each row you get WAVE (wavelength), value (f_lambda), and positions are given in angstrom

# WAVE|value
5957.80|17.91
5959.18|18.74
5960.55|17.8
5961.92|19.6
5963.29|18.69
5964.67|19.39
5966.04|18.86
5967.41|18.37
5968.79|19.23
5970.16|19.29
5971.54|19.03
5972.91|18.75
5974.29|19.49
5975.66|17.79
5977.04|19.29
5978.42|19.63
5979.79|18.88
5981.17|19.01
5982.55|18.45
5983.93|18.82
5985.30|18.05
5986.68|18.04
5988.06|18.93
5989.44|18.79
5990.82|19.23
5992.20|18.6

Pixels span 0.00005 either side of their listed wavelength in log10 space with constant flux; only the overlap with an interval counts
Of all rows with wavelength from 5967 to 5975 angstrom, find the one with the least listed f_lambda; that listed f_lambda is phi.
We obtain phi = 18.37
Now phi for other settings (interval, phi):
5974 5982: 17.79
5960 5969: 17.8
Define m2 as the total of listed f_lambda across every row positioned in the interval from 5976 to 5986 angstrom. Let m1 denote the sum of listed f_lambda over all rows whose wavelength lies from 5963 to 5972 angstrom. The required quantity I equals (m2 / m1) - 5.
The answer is -4.01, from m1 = 133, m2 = 132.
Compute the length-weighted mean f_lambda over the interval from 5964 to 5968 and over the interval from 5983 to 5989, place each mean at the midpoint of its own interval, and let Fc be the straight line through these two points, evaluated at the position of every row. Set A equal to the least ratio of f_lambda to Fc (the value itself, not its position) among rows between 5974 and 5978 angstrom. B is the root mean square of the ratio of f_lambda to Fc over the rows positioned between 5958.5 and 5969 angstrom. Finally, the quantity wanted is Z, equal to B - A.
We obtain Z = 0.043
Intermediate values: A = 0.951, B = 0.99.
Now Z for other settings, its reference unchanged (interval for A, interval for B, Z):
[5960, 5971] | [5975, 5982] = 0.080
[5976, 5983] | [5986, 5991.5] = 0.024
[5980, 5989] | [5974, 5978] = 0.033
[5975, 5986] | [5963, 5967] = 0.051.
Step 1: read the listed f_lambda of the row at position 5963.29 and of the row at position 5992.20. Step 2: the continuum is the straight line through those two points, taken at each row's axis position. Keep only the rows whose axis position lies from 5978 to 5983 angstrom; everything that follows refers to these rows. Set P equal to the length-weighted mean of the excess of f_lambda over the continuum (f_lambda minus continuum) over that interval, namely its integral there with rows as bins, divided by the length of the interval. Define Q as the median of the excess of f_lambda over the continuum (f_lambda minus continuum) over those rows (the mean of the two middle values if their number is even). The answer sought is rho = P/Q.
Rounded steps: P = 0.348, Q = 0.31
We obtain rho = 1.1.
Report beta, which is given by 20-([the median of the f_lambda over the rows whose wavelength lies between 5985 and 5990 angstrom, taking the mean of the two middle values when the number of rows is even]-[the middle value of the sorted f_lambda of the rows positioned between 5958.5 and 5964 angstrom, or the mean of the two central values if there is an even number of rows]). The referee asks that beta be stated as 20.3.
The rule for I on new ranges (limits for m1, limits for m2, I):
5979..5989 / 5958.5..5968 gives -3.99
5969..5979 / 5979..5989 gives -4.02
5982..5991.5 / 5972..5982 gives -3.98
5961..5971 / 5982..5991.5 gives -4.02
